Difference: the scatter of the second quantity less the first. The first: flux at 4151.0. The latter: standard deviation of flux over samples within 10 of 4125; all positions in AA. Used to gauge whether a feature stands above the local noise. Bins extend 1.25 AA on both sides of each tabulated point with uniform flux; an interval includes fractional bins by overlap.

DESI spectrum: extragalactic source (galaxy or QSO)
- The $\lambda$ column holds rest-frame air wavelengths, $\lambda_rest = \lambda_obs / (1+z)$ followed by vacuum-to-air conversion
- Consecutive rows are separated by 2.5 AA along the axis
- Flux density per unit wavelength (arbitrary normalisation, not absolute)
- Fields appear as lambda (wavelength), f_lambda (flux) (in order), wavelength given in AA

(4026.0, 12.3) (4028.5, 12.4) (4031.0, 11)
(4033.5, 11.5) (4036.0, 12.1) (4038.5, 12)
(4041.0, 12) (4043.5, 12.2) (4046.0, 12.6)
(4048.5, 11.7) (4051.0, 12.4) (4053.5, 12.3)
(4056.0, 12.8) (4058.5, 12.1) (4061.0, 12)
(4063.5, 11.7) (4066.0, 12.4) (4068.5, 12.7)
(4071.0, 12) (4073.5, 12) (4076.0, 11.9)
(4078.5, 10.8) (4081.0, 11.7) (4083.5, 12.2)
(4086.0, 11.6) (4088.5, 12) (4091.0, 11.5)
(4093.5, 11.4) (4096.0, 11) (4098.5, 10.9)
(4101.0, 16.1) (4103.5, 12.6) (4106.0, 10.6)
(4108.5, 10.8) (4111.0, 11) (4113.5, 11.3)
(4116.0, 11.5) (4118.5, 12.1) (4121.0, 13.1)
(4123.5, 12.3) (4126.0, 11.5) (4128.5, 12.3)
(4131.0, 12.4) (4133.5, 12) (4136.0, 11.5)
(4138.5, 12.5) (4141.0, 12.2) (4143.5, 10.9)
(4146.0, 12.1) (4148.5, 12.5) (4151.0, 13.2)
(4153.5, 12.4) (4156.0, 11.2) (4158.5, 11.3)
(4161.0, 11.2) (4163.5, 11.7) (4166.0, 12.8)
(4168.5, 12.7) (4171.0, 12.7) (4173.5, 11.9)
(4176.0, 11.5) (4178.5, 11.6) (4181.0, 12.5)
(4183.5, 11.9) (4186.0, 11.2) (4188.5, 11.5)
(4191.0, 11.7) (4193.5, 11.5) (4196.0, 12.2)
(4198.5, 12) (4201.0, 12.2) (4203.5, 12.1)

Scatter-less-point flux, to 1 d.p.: -12.7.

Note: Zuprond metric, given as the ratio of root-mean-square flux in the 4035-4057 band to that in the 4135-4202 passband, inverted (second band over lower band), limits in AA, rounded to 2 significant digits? 0.98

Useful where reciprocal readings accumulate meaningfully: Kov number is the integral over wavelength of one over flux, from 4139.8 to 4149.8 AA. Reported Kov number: 0.841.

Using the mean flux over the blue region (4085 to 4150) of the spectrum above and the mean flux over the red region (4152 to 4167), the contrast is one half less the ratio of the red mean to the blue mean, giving -0.488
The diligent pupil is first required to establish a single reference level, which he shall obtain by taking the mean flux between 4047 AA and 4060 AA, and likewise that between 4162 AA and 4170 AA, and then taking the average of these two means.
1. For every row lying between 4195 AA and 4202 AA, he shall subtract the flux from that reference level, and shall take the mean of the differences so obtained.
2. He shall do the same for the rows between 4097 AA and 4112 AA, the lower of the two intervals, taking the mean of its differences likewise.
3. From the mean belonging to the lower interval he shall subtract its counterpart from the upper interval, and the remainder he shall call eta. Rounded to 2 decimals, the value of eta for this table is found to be 0.13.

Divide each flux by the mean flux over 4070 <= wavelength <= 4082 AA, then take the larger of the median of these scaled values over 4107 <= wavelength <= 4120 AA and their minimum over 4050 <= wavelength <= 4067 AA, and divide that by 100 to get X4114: 0.0100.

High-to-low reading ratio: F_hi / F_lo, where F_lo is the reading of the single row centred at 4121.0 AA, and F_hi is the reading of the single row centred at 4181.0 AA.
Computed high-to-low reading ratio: 0.95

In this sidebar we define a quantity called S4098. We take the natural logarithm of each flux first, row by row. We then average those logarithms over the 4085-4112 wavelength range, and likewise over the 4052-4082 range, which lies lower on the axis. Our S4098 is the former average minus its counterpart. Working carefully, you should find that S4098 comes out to -0.028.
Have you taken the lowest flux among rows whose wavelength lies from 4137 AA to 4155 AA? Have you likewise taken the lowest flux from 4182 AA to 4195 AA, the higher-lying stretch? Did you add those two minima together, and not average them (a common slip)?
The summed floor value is 22.1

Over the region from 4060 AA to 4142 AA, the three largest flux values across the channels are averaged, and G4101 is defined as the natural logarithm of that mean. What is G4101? 2.64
